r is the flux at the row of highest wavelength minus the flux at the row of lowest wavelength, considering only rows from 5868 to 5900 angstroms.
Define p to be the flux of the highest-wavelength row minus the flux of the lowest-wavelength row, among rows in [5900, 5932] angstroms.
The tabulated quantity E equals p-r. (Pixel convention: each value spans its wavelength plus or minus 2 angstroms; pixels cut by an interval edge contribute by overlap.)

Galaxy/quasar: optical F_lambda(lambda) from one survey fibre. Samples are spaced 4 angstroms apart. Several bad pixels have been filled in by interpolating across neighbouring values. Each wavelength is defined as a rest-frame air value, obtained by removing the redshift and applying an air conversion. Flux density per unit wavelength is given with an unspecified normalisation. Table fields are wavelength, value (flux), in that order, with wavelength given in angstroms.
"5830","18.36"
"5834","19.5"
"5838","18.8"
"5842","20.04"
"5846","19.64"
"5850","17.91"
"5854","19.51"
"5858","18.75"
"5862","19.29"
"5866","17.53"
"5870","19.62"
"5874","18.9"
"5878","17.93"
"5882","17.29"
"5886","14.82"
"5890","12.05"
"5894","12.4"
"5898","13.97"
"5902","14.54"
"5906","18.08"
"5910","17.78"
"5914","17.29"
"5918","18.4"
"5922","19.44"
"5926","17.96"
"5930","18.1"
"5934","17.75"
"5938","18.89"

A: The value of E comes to 9.2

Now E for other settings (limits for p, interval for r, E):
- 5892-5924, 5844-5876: 7.8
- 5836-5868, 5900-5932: -4.8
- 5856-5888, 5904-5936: -3.6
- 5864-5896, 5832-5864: -4.9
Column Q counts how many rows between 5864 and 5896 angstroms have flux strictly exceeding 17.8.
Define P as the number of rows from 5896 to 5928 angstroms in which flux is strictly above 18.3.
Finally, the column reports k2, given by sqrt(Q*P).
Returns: 2.4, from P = 2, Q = 3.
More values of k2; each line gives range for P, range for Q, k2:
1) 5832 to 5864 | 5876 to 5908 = 3.7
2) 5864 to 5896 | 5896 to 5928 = 2.8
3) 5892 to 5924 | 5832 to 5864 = 4.0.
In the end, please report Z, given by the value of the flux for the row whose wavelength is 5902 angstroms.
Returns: 14.54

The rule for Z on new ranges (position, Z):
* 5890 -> 12.05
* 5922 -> 19.44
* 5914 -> 17.29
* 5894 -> 12.4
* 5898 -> 13.97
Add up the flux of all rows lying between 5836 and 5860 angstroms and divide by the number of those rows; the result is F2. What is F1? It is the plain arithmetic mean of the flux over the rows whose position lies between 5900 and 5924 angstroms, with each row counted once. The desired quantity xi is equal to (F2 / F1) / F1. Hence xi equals 0.062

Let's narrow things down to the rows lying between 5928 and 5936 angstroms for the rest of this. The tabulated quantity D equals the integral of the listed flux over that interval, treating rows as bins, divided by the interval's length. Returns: 17.9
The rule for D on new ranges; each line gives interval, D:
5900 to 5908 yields 16.3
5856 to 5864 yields 19.0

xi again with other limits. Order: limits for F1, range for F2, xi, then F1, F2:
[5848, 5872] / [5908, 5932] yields 0.052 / 18.8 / 18.2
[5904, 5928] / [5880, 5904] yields 0.043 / 18.2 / 14.2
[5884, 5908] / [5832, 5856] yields 0.094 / 14.3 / 19.2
